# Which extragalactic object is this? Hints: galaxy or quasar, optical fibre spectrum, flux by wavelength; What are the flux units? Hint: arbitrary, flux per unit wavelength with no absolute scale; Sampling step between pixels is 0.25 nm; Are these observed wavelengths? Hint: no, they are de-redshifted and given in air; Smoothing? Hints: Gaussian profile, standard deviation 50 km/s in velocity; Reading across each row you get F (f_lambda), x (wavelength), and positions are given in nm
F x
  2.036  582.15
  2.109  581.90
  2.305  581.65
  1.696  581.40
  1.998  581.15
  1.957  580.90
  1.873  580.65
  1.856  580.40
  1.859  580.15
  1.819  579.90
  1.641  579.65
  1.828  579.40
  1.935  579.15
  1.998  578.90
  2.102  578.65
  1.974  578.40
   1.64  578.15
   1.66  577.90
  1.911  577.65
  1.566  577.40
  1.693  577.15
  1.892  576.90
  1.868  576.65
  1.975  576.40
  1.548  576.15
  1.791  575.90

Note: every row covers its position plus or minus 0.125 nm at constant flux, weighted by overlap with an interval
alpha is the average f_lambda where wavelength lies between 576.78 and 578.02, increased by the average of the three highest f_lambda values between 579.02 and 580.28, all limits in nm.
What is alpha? 3.6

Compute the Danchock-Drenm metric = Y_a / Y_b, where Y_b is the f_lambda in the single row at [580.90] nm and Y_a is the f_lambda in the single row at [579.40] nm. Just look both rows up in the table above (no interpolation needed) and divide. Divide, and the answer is 0.93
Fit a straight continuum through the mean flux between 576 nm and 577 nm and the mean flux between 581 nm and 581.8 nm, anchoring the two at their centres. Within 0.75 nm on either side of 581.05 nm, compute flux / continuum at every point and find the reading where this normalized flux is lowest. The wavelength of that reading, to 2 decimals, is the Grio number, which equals 581.40 nm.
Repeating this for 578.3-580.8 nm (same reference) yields 579.65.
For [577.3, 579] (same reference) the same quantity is 577.40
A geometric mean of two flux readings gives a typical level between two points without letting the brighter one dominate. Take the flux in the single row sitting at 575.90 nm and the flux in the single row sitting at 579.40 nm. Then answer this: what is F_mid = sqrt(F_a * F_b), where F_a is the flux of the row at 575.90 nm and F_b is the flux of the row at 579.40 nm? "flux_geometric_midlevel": 1.81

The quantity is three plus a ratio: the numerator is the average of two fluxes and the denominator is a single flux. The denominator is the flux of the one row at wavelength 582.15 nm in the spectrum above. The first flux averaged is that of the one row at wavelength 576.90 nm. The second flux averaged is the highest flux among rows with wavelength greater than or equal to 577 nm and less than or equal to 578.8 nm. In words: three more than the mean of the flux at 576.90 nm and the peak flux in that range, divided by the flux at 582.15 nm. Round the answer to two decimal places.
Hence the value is 3.98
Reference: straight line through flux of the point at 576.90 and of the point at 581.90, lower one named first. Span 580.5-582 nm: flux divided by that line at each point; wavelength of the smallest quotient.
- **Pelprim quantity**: 581.40 nm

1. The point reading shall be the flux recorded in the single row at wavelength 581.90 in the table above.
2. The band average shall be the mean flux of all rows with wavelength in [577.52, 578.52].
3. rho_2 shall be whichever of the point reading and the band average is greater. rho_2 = 2.11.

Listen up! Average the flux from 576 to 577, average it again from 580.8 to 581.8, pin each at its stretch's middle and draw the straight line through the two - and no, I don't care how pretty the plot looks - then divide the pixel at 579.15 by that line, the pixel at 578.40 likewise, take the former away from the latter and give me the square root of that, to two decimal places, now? 0.19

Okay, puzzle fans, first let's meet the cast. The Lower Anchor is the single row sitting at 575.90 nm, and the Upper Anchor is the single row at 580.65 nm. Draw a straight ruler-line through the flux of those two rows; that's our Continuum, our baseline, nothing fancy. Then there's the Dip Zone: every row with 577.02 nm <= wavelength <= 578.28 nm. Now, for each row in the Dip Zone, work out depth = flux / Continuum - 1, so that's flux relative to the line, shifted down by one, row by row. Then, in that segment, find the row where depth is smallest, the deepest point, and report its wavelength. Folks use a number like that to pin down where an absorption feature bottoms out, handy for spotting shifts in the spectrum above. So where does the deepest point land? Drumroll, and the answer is 577.40 nm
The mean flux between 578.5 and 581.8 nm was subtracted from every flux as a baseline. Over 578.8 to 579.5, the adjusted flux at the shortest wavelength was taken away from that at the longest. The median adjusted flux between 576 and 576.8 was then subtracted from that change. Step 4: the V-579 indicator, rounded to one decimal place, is -0.1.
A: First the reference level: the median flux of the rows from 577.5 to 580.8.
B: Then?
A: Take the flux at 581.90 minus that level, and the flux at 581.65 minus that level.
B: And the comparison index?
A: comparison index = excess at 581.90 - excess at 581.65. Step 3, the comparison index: -0.20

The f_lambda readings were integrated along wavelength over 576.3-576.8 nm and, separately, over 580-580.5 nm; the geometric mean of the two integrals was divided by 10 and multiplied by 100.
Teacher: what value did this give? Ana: 9.4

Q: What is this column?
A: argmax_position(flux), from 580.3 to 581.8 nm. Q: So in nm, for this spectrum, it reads 581.65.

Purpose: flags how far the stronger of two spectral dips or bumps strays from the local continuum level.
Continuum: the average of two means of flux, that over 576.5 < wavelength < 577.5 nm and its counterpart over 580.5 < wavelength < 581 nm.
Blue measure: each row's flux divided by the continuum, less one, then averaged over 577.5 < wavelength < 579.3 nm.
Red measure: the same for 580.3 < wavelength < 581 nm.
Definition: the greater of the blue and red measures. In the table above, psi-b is 0.03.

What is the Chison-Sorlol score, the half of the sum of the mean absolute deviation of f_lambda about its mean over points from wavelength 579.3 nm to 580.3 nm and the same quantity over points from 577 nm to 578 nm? 0.087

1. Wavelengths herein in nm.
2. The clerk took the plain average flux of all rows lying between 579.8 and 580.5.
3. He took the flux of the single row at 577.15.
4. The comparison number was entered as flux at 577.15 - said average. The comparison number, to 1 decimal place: -0.2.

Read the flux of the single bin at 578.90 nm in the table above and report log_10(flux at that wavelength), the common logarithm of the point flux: 0.301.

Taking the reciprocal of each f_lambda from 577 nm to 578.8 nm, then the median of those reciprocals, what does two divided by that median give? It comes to 3.39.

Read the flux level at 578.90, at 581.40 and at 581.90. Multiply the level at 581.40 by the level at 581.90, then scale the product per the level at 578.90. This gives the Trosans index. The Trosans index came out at 1.79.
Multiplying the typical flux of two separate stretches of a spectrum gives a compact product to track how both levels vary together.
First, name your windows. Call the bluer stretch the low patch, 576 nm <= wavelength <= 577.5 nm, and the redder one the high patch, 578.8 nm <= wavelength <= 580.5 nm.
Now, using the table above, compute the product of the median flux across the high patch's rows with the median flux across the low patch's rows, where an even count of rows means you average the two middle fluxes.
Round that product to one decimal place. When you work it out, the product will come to 3.3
